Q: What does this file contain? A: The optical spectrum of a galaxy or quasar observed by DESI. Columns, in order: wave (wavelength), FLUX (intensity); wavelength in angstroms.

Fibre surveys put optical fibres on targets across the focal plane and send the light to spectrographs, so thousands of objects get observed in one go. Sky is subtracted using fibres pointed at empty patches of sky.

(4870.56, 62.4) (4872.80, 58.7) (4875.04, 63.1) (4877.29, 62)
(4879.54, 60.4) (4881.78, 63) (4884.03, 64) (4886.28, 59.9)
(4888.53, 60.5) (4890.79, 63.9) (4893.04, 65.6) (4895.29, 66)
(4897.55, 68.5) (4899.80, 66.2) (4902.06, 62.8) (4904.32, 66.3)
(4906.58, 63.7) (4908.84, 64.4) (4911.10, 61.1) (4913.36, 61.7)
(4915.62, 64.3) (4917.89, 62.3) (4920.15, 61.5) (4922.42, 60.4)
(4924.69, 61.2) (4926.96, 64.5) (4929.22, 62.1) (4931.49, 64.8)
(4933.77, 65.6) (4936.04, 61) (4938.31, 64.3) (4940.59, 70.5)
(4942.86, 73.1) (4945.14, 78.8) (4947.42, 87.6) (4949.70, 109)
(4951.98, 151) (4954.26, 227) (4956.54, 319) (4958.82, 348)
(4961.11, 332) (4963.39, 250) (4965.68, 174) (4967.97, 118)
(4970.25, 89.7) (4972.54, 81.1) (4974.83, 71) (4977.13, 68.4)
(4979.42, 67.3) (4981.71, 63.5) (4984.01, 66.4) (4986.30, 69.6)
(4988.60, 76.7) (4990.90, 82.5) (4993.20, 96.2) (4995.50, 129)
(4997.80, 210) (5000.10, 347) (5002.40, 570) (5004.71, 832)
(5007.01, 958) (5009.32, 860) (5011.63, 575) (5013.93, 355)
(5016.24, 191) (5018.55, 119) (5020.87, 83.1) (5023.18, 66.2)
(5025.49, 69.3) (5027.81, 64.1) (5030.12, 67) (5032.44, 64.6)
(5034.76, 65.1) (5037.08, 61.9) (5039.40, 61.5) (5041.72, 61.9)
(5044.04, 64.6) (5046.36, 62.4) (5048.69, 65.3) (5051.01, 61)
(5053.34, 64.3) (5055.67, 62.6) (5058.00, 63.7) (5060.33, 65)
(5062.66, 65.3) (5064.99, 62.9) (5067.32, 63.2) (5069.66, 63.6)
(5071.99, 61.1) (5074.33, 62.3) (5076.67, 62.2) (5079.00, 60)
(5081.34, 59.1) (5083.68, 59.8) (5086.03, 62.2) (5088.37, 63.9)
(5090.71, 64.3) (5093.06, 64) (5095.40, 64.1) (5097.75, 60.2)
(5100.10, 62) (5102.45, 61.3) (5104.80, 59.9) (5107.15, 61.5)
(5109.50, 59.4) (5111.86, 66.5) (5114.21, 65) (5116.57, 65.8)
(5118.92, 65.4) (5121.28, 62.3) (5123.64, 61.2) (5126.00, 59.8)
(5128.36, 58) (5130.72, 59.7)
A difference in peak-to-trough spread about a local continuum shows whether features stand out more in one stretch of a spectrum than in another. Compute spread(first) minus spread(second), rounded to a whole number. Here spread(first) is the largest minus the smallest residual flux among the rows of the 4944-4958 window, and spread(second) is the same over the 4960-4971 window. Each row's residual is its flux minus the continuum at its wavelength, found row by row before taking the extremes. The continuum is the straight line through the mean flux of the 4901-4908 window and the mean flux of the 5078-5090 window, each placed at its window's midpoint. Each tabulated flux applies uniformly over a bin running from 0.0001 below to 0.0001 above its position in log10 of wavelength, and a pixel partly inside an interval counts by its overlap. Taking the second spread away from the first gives -2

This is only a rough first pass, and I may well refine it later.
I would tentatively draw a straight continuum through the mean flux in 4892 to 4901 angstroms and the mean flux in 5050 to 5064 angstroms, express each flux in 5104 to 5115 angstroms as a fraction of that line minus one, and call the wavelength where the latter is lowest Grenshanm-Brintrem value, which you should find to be 5109.50 angstroms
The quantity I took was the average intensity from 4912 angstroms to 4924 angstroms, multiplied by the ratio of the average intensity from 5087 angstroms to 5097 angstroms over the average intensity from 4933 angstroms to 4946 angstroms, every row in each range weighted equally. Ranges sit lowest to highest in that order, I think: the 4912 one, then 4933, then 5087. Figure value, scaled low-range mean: 58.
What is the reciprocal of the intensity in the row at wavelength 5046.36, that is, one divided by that 0.016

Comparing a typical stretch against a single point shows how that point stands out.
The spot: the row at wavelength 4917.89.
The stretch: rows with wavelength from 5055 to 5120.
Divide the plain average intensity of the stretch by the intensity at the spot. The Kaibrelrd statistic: 1.01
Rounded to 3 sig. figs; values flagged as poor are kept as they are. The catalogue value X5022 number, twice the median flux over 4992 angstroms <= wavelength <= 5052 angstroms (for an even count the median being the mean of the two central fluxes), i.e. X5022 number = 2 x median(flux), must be 152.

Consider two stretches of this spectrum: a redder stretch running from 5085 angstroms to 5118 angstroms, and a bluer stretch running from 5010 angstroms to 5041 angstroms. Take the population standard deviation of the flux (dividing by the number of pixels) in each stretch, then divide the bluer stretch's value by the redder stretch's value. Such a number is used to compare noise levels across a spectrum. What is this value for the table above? 69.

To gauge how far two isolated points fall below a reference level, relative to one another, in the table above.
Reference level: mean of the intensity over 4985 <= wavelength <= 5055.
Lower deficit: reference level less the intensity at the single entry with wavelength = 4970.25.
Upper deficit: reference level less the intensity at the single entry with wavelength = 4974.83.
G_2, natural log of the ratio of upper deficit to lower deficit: 0.14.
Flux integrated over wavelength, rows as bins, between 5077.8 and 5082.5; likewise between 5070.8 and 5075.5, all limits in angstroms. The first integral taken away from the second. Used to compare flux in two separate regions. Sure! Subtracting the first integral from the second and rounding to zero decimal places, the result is 10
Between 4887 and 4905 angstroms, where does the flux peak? 4897.55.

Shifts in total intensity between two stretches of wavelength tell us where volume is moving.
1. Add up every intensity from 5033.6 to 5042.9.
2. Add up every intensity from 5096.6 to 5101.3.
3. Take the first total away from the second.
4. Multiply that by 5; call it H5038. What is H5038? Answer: -641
